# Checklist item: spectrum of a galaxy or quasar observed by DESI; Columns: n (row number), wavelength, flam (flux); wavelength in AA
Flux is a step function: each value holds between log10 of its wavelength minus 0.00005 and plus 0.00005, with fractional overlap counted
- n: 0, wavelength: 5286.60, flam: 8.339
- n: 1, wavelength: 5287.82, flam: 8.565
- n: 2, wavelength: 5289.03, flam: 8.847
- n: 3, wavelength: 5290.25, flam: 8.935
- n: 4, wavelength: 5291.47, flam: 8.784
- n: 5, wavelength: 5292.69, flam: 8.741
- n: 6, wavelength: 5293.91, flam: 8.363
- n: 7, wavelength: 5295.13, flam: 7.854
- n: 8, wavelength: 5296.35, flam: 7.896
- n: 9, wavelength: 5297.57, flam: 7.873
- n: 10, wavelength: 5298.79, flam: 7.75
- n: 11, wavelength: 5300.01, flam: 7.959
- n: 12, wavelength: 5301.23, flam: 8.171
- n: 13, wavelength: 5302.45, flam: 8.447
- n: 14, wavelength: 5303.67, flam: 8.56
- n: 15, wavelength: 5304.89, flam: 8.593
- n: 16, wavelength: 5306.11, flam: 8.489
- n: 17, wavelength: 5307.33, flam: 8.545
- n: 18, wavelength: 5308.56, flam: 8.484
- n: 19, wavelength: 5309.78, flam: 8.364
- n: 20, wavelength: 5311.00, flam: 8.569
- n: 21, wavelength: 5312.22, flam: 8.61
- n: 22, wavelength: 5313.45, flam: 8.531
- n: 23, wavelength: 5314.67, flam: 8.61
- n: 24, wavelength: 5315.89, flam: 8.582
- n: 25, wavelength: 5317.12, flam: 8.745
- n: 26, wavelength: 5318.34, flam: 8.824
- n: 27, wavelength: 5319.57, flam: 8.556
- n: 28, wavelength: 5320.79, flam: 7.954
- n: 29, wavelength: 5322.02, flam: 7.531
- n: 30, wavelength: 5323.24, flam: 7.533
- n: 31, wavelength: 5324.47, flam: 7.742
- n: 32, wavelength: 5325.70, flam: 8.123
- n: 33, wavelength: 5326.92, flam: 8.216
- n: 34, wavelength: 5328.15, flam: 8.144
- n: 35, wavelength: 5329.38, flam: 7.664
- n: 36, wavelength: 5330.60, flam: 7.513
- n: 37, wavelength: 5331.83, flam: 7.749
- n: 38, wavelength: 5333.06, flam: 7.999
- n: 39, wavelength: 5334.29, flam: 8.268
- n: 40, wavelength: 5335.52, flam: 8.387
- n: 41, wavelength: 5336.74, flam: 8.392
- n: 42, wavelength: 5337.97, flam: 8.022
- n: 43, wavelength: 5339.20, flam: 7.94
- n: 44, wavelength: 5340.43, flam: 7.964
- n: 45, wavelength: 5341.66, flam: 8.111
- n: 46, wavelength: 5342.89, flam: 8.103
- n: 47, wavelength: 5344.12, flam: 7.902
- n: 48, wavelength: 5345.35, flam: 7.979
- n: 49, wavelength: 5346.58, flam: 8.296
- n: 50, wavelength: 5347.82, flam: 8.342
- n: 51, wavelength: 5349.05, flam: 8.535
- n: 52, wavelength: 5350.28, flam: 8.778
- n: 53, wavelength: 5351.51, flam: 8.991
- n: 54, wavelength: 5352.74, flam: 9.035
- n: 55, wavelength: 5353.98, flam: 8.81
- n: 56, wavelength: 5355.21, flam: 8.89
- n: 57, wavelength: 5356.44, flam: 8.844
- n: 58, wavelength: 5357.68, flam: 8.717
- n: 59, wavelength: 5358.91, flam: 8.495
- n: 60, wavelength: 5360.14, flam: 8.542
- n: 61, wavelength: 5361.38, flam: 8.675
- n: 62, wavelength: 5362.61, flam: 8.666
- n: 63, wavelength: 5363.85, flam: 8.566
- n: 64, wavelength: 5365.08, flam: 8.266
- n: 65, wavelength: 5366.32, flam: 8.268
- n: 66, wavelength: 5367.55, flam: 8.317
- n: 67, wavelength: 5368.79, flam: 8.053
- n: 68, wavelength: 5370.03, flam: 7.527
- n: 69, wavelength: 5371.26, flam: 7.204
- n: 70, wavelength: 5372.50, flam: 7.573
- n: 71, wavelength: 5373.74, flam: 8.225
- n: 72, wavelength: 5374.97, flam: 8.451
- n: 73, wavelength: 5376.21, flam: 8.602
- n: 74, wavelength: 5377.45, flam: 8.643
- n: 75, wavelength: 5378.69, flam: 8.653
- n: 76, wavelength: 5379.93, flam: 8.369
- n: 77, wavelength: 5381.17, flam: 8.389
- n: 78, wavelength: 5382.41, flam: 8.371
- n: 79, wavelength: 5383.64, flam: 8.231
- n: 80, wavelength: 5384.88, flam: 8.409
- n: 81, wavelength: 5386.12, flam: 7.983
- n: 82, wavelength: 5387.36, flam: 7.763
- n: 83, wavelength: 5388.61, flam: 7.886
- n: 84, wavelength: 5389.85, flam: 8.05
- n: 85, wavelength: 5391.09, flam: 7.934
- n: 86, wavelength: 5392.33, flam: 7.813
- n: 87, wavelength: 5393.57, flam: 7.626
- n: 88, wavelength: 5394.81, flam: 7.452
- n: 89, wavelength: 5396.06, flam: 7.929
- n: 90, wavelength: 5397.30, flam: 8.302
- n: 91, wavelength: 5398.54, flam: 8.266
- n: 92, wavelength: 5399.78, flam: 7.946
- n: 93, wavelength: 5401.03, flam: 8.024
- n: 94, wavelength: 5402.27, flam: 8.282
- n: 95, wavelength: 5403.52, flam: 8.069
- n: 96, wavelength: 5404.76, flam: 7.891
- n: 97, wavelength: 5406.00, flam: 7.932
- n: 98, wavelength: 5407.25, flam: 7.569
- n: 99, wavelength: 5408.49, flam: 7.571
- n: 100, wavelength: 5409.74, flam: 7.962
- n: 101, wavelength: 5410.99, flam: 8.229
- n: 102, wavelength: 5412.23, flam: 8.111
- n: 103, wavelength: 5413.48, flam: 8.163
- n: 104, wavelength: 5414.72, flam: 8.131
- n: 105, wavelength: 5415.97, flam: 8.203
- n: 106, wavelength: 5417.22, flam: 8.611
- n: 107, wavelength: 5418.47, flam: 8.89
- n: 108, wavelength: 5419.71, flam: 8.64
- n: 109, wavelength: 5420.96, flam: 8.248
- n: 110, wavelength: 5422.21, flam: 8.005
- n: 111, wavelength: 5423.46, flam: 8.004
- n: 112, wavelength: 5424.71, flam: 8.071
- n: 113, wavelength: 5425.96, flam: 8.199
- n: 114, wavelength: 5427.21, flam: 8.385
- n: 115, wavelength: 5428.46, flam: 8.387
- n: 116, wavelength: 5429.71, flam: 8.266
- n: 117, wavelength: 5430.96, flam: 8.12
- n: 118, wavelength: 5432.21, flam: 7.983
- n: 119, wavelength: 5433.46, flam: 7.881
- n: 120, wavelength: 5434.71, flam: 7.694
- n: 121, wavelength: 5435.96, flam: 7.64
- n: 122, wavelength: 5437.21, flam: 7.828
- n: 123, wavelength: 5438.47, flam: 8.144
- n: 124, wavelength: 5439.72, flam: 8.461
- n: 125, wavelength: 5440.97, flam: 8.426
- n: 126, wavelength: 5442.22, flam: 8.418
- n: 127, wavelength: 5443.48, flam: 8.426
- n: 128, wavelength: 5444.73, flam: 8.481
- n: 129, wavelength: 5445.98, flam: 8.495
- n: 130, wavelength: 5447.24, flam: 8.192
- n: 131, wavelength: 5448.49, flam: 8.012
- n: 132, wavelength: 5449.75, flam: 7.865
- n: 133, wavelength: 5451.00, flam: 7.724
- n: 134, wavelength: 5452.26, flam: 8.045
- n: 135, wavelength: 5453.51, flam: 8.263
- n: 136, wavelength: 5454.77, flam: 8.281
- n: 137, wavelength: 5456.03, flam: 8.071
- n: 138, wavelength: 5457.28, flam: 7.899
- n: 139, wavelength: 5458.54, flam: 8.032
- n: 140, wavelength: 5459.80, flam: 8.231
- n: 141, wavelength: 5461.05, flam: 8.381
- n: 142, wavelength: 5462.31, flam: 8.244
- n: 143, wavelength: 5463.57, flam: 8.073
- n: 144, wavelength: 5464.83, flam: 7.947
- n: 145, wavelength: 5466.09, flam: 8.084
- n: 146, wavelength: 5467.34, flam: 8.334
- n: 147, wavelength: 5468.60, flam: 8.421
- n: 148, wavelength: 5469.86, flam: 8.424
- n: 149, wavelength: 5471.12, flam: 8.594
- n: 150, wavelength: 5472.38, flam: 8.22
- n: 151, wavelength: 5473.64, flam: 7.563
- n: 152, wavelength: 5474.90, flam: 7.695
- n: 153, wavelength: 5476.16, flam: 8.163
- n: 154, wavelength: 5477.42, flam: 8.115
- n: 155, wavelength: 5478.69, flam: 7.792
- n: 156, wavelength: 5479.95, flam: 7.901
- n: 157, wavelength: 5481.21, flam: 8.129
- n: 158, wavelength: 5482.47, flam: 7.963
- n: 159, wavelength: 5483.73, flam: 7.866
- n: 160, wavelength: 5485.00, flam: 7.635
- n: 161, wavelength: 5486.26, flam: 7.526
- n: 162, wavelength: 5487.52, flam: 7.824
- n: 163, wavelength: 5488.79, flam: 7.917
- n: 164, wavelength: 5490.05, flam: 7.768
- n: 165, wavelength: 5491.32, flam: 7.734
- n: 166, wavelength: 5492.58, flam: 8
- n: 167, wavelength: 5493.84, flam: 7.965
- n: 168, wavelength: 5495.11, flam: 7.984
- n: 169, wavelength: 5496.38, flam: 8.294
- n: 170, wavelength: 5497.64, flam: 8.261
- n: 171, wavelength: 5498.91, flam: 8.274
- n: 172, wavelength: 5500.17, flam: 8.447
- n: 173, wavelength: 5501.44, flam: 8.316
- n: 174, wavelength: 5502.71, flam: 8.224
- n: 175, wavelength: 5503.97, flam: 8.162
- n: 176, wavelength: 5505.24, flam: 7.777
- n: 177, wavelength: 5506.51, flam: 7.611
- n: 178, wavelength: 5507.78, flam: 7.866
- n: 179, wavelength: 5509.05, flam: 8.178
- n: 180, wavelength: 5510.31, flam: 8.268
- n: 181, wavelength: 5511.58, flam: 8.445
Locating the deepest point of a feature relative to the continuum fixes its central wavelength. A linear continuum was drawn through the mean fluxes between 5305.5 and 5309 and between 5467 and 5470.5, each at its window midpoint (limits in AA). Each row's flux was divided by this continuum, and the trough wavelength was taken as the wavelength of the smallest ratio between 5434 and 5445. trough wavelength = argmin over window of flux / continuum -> 5435.96 AA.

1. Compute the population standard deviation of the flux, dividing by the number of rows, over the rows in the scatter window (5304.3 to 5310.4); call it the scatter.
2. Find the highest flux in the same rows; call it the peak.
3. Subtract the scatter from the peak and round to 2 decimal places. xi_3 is 8.52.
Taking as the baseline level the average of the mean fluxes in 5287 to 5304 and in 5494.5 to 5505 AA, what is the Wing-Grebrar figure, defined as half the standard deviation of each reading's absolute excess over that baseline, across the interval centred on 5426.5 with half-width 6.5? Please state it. 0.05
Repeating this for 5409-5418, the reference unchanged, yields 0.05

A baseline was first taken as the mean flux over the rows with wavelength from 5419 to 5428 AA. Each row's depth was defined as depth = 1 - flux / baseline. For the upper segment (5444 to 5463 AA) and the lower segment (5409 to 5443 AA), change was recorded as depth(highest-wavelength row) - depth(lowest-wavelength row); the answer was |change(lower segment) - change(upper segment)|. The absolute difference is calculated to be 0.084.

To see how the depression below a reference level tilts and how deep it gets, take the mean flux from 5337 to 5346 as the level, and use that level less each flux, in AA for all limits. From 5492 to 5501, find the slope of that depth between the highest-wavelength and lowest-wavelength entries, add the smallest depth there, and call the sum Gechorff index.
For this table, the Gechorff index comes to -0.5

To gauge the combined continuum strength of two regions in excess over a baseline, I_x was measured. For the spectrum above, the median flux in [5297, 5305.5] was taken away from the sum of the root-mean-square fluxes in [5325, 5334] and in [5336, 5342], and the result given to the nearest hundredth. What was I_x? 7.84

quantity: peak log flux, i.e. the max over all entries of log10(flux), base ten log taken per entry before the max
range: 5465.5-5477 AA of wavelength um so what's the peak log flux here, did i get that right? 0.93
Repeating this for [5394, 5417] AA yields 0.92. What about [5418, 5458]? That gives 0.95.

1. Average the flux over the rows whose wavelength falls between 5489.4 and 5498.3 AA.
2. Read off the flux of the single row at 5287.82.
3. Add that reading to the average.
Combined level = 16.57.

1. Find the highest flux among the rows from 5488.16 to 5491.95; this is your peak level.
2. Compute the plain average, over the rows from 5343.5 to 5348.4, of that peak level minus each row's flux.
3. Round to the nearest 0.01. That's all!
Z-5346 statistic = -0.21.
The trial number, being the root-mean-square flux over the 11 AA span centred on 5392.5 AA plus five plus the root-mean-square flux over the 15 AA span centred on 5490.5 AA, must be 20.8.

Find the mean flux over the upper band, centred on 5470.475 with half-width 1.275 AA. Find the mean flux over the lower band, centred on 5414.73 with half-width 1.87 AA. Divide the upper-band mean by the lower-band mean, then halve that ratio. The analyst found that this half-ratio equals 0.521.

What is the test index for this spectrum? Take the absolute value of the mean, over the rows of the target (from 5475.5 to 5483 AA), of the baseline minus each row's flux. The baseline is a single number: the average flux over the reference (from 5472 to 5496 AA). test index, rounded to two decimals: 0.13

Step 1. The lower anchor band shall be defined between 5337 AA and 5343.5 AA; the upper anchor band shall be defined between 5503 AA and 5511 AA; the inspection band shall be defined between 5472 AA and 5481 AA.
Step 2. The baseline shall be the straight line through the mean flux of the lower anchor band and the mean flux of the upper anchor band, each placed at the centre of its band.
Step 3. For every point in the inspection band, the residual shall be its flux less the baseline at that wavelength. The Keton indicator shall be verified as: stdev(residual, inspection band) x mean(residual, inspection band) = -0.02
